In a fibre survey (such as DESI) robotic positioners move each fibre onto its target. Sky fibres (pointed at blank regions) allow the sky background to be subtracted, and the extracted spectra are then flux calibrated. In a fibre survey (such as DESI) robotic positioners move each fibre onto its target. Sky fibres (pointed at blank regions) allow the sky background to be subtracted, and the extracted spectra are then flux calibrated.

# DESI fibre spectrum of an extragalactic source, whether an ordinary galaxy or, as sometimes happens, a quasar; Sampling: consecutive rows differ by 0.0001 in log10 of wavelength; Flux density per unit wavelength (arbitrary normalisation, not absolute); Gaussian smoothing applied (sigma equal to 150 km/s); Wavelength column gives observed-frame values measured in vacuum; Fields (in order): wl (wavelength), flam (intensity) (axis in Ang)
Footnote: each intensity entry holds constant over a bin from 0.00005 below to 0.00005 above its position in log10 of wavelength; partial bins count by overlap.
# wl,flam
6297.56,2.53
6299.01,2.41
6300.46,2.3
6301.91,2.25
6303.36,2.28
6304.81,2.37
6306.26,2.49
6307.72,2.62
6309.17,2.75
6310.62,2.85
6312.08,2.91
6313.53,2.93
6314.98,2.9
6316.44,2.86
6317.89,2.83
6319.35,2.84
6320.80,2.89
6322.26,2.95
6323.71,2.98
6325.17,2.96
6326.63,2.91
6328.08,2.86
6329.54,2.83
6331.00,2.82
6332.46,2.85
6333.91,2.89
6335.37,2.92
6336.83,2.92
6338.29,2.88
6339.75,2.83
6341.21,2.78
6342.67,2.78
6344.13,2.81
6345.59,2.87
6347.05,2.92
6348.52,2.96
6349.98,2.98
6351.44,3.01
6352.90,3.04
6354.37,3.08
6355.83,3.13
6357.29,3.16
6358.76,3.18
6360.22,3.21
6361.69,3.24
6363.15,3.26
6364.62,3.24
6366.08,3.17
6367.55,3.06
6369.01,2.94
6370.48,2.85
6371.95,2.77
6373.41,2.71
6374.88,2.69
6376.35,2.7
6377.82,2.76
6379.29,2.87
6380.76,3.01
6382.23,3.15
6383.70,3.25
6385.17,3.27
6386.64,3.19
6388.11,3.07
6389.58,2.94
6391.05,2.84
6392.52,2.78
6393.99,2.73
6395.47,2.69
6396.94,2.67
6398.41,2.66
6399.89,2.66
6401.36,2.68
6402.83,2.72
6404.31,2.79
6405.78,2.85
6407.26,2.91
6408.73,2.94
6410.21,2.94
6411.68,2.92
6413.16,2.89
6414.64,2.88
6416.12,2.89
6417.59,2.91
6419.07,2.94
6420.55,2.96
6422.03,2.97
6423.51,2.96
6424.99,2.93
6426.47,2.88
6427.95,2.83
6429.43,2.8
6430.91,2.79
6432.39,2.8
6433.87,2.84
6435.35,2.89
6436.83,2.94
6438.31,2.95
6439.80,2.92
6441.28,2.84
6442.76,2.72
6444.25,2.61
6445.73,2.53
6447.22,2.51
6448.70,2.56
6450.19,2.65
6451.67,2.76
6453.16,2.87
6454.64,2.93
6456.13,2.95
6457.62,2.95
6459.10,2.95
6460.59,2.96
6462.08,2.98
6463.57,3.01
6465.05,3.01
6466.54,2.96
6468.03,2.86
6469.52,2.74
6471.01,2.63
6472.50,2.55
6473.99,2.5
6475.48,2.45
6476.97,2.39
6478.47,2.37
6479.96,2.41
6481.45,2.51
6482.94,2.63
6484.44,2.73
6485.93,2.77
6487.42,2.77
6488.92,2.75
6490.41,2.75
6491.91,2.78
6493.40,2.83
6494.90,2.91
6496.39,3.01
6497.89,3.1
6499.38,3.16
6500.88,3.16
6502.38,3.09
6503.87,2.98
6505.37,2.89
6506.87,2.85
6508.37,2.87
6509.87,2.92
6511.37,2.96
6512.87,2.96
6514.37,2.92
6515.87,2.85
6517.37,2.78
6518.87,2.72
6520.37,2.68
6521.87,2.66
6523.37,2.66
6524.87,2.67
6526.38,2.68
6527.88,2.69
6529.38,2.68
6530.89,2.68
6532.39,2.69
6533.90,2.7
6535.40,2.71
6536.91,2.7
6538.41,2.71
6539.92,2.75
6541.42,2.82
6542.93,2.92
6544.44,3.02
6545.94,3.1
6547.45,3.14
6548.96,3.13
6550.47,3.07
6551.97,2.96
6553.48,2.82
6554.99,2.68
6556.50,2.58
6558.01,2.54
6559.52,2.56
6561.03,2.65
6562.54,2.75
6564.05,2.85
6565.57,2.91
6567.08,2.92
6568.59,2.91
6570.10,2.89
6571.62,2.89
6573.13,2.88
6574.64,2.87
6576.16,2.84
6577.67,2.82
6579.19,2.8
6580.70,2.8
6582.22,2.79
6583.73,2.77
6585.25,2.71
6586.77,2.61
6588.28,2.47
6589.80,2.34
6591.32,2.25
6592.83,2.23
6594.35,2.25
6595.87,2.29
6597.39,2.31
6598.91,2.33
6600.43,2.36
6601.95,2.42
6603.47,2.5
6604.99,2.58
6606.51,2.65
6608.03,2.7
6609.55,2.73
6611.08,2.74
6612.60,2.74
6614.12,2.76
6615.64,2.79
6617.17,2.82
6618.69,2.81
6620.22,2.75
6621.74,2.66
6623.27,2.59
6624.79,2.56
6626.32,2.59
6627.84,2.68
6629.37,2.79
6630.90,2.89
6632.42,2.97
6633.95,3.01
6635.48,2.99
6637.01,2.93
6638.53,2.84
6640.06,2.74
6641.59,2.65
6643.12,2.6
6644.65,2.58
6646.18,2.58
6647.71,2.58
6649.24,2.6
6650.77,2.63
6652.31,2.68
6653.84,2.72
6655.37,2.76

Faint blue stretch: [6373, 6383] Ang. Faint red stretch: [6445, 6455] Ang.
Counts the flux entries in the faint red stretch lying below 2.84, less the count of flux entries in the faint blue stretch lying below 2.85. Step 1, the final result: 1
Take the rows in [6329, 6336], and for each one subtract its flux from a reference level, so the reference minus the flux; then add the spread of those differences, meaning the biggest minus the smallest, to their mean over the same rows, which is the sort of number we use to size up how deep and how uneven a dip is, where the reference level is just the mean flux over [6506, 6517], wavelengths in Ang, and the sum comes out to 0.14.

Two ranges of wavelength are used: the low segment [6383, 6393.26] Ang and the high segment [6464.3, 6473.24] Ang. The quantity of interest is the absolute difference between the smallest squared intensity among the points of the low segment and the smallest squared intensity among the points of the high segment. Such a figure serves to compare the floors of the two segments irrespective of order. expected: 1.2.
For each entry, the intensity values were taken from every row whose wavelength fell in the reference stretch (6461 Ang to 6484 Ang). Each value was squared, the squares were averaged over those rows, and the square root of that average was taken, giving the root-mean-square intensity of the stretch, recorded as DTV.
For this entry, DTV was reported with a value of 2.68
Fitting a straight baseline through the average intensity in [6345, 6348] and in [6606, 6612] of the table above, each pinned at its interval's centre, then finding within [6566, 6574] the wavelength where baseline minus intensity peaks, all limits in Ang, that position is 6573.13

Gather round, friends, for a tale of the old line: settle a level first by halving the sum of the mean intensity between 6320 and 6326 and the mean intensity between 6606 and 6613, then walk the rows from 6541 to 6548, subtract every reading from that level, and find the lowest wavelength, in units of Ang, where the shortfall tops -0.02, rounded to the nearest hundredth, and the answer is 6541.42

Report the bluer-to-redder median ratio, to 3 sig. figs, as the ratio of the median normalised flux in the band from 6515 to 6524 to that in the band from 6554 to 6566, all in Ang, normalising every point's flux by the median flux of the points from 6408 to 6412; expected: 1.01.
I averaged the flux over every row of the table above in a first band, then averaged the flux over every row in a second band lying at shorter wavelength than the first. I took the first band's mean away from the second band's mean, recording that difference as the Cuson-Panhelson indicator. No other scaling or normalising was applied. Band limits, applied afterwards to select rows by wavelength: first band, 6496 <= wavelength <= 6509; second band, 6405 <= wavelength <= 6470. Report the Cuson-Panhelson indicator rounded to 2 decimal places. -0.15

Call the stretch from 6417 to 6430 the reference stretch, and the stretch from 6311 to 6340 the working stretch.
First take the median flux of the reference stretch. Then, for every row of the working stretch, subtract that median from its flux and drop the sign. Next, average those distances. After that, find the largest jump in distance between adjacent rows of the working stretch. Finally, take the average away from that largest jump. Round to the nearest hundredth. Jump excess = 0.00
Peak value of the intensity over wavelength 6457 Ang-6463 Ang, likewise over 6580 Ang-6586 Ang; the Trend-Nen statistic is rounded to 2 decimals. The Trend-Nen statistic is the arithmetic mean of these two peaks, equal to 2.89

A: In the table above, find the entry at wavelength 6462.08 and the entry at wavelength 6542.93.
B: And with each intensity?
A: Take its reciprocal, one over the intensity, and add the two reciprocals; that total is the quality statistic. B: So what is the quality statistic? 0.678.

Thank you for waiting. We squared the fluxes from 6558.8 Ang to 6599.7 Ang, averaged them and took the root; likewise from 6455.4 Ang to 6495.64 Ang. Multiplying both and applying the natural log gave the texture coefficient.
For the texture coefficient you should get 1.99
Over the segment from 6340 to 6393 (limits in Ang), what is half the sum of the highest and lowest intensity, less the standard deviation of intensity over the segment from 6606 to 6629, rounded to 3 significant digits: 2.90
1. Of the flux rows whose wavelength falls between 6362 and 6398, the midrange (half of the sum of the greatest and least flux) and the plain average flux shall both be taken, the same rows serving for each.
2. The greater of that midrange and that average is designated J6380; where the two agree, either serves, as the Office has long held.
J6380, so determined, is 2.97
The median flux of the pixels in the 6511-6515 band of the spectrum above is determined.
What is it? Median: 2.96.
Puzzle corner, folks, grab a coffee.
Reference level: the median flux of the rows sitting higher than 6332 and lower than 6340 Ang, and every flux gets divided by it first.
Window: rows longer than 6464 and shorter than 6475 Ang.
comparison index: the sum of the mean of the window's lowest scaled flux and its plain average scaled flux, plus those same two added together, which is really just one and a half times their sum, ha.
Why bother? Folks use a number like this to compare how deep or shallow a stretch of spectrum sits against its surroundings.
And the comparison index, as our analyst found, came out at 2.73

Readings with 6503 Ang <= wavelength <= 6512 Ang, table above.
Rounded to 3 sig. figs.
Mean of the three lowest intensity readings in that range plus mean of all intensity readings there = 5.78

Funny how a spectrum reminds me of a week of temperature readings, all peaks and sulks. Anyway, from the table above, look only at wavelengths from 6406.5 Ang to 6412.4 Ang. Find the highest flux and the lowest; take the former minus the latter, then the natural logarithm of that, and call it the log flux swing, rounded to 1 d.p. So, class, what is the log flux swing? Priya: -3.5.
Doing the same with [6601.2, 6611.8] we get -1.1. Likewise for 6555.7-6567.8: -1.0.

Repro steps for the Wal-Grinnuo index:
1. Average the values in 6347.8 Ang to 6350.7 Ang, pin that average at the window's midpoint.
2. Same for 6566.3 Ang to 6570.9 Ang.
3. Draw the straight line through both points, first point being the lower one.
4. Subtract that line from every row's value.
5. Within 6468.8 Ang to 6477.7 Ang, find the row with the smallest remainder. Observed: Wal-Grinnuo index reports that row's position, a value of 6476.97 Ang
